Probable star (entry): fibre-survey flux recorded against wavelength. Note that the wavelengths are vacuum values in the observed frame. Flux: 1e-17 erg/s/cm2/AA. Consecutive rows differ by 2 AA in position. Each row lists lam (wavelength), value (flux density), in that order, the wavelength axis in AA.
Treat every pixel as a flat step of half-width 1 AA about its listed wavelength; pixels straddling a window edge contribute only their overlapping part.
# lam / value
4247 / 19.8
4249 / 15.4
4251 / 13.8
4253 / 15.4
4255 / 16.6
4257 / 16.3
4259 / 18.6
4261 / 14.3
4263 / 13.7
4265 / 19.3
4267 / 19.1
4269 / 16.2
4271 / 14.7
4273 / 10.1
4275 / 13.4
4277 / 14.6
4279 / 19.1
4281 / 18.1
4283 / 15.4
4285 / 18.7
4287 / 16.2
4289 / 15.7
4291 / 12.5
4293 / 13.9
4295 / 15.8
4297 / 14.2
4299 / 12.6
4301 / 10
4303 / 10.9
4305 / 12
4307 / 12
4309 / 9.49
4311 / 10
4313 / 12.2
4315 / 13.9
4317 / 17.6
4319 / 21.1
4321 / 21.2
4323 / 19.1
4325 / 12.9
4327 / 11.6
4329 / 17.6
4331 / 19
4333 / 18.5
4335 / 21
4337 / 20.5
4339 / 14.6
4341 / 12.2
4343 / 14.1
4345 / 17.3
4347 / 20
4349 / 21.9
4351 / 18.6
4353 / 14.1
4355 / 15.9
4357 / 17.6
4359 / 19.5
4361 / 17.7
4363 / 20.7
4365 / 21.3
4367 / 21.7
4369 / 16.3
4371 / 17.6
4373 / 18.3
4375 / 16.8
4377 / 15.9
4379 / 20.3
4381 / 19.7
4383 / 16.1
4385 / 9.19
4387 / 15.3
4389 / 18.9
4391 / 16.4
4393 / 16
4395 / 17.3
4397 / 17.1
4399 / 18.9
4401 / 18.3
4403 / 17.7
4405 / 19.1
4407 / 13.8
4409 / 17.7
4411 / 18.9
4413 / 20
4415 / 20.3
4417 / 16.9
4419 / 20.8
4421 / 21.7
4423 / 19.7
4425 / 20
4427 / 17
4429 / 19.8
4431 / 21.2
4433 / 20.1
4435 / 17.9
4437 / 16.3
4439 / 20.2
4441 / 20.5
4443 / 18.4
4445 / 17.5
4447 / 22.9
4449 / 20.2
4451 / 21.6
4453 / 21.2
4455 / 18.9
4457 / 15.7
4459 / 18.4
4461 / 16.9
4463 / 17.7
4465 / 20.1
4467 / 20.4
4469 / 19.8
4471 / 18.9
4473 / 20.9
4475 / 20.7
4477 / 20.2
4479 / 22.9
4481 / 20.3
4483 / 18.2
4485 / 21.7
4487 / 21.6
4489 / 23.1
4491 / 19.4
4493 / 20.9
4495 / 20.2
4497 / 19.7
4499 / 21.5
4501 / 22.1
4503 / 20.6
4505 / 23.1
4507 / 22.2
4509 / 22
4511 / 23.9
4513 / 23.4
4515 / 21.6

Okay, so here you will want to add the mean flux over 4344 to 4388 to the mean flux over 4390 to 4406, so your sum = 35.4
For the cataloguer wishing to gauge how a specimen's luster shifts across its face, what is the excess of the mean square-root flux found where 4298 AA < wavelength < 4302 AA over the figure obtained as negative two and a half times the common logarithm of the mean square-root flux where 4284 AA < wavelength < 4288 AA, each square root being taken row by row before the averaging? 4.91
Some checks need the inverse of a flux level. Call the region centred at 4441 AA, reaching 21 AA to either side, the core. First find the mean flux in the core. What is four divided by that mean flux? 0.207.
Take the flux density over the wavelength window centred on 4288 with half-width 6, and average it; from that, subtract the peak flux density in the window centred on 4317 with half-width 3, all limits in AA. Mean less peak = -5.7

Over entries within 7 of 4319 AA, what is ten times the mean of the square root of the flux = 40.8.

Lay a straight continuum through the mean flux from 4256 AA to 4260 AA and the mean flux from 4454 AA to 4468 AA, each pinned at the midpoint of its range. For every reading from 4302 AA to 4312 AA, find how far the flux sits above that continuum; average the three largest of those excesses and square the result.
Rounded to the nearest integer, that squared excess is 36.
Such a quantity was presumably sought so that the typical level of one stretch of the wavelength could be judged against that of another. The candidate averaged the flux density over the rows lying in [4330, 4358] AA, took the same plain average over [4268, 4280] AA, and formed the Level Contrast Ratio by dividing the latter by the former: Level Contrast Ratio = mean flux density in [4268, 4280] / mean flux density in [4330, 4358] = 0.84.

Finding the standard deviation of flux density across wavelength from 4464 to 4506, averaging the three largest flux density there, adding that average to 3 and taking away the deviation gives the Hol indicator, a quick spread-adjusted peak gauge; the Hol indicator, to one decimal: 24.7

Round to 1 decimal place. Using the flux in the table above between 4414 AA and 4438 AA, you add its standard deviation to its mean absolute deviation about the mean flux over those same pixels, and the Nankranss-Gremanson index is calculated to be 3.3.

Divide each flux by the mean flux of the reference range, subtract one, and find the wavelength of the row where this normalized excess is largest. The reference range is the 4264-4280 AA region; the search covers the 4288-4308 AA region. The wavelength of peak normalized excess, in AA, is 4295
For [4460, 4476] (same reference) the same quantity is 4473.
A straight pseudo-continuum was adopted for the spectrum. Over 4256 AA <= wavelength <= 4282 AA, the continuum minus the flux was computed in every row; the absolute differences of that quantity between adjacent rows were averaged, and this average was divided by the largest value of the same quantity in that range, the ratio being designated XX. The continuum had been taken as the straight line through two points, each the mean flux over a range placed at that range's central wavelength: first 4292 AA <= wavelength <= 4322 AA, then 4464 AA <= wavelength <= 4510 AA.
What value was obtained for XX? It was 1.1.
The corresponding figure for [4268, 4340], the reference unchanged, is 0.5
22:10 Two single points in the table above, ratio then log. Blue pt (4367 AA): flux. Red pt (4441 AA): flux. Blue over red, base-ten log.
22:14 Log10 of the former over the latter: 0.025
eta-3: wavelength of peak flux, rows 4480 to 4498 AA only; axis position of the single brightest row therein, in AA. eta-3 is 4489 AA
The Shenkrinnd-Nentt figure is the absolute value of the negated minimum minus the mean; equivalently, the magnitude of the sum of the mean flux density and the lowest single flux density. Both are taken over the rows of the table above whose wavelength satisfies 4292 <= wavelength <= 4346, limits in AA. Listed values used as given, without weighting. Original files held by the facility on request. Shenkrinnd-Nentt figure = 25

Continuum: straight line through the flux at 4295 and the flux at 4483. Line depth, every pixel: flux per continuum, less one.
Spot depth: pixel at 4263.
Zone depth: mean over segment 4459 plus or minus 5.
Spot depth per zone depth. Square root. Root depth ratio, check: 2.3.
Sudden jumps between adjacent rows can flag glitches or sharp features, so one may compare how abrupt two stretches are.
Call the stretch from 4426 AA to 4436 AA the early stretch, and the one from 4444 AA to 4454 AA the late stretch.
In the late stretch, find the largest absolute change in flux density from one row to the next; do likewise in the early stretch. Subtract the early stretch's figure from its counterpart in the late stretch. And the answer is 2.6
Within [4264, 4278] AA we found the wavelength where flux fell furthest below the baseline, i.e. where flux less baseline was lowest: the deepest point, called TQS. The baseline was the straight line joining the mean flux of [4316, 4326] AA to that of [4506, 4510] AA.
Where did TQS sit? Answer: 4273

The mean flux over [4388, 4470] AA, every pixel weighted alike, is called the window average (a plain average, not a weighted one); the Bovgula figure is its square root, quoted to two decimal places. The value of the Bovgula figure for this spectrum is 4.34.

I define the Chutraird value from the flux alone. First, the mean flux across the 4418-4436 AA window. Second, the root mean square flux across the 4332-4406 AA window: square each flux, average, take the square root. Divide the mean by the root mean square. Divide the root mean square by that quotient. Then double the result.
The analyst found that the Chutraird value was 32.1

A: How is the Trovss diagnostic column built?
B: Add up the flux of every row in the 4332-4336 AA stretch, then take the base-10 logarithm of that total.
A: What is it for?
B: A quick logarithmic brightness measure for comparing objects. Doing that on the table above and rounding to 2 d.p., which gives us 1.60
